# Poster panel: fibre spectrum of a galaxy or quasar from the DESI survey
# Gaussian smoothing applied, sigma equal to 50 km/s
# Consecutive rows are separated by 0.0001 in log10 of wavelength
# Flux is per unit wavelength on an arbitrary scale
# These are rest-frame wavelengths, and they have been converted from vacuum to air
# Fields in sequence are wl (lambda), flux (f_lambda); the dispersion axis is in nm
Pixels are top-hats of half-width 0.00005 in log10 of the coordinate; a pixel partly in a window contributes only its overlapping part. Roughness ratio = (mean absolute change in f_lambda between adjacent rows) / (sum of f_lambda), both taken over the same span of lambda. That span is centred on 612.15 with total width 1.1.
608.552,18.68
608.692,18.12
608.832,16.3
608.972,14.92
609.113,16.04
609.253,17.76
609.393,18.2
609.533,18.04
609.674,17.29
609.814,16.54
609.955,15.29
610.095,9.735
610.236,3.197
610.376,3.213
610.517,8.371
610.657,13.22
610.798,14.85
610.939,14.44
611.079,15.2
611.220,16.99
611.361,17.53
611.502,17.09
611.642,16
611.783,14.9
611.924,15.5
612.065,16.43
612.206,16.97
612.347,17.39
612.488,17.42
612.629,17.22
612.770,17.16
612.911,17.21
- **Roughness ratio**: 0.0041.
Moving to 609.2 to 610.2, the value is 0.0132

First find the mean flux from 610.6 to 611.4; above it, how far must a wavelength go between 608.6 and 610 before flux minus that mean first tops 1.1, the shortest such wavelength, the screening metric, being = 608.692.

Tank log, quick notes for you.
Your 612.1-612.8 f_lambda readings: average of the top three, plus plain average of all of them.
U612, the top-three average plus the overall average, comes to 35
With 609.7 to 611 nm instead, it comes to 27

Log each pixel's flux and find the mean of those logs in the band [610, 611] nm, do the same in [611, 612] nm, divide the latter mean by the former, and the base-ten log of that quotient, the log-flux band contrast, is 0.12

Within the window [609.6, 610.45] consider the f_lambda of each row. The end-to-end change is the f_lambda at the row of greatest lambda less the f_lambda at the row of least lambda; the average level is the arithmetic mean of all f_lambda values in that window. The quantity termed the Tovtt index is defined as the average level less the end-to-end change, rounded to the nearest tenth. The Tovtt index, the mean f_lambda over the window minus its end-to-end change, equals 25.0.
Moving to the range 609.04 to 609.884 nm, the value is 16.8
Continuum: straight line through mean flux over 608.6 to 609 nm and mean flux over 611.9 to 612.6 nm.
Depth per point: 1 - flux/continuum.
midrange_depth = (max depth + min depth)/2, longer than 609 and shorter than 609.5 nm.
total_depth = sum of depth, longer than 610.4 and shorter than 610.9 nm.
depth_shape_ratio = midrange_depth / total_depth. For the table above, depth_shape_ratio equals 0.0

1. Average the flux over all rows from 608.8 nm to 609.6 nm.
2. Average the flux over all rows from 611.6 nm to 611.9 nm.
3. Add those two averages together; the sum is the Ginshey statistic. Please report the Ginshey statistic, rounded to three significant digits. 32.3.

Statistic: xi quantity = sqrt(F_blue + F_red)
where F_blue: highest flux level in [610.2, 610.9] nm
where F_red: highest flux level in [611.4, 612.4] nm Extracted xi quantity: 5.68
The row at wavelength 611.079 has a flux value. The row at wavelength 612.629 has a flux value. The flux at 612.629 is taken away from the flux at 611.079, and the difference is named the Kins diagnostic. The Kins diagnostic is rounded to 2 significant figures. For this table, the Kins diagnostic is -2.0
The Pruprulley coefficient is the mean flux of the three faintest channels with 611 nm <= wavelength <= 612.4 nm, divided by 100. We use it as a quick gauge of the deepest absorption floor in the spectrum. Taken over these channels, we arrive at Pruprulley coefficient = 0.15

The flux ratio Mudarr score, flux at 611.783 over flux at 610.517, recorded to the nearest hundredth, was 1.78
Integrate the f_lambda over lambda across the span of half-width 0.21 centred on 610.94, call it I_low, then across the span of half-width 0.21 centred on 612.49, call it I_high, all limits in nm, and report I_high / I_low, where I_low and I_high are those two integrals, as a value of 1.17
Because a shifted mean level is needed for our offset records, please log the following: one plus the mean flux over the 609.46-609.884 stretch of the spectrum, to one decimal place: 18.3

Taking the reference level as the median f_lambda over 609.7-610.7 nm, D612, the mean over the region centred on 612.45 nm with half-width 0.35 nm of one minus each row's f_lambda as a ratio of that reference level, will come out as -0.77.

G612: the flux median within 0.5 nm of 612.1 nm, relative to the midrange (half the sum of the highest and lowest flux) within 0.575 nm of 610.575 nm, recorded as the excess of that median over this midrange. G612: 7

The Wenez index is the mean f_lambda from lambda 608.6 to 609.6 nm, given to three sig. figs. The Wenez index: 17.1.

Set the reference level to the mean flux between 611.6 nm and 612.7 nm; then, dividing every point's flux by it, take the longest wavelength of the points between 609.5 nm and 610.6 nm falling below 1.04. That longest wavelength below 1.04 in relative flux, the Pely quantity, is 610.517 nm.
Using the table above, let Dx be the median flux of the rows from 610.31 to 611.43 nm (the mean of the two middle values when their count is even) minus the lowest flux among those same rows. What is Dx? 11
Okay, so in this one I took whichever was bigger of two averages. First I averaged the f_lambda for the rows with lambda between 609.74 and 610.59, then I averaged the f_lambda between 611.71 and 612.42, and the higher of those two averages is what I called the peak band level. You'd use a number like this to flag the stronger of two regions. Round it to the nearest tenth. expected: 16.2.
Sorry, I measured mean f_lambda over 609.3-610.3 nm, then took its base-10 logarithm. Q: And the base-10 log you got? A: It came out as 1.15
